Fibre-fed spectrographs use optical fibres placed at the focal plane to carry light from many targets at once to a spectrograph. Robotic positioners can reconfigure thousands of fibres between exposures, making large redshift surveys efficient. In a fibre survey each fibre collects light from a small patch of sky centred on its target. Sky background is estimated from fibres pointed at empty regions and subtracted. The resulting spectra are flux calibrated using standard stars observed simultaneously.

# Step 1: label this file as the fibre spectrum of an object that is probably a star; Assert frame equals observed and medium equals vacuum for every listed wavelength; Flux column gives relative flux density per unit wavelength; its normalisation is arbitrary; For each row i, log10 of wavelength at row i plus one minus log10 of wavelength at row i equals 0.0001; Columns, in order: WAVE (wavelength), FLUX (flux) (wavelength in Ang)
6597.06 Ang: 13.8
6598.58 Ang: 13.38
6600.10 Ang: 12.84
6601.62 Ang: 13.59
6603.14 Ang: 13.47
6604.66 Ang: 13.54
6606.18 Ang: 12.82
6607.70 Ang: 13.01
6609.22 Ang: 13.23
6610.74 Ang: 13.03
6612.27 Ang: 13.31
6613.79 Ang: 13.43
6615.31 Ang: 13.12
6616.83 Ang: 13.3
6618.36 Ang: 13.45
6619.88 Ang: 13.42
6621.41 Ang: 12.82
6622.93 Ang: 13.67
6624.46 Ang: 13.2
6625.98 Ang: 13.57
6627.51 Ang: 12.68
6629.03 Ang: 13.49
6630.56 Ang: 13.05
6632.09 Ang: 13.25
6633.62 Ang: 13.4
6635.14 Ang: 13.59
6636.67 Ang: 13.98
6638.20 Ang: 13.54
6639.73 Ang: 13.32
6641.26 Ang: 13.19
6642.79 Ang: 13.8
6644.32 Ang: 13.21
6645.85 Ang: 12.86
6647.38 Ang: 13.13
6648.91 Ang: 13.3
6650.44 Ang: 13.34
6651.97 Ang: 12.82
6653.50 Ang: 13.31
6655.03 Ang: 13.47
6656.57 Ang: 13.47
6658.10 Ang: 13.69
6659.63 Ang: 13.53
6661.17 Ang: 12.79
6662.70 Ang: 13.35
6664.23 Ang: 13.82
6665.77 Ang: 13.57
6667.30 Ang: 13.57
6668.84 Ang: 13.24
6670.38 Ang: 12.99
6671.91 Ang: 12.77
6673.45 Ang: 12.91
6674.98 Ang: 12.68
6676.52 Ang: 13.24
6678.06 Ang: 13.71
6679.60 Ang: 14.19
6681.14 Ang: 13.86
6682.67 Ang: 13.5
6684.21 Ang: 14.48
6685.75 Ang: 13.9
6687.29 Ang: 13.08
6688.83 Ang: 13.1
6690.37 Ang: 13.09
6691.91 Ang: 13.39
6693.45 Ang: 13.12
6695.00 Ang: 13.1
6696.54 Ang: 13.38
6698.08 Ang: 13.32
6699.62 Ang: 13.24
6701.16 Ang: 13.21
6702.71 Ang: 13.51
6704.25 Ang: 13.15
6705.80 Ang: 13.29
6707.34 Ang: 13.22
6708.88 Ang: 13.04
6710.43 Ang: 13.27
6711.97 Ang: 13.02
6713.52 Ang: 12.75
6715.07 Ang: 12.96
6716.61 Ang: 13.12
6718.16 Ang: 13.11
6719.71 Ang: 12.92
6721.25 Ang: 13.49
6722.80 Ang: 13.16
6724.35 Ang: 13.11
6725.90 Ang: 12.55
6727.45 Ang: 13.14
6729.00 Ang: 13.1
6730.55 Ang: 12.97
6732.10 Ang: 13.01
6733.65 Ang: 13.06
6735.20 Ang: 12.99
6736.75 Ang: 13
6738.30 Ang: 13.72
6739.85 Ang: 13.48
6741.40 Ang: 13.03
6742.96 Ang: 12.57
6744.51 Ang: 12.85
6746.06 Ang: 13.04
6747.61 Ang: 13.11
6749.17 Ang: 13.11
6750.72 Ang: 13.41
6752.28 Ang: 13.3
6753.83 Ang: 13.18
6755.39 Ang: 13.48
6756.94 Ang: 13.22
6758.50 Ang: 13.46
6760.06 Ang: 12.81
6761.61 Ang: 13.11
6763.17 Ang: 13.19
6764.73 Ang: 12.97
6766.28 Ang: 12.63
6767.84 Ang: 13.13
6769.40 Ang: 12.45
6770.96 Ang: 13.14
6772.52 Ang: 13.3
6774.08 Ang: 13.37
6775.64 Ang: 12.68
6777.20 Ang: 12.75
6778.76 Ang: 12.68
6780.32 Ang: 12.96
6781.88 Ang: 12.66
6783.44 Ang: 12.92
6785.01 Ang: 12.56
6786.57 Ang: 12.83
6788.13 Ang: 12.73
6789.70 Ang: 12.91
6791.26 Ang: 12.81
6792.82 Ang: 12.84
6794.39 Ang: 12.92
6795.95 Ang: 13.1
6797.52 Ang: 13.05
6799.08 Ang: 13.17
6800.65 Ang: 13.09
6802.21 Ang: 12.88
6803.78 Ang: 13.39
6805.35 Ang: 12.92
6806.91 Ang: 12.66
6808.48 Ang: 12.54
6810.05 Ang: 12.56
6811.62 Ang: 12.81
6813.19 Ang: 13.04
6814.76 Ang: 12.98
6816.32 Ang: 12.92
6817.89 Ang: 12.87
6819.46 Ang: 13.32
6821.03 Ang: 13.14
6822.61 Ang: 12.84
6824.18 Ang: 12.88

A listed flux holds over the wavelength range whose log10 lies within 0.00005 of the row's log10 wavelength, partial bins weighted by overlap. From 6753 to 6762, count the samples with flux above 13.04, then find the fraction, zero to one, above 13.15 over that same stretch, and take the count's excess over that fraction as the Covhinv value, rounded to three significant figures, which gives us 4.33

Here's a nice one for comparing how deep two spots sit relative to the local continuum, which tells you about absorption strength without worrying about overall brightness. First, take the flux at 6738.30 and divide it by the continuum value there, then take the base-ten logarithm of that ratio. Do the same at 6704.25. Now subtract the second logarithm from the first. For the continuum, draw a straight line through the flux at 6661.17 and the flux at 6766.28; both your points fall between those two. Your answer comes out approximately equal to 0.020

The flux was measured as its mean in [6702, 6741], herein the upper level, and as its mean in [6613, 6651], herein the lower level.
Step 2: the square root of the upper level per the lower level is 0.9925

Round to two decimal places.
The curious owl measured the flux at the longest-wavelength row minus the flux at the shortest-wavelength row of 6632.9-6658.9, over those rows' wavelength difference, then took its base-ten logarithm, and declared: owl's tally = -1.93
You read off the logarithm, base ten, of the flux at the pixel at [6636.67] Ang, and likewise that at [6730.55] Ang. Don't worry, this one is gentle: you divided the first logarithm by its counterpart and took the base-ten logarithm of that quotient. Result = 0.013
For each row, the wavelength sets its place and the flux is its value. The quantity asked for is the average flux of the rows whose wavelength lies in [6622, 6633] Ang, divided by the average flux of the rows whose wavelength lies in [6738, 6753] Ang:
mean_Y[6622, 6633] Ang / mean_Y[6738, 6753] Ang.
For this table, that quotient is 1.01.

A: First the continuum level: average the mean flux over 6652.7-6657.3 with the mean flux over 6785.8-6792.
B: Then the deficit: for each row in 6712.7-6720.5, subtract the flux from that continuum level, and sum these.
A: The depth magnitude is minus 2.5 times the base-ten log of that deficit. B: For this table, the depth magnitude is 0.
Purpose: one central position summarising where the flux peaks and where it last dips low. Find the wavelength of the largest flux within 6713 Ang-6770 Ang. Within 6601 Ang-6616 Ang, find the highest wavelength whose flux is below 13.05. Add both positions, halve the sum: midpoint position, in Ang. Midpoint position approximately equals 6674.5 Ang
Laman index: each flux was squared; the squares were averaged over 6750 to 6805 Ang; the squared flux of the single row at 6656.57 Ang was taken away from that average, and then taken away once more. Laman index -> -194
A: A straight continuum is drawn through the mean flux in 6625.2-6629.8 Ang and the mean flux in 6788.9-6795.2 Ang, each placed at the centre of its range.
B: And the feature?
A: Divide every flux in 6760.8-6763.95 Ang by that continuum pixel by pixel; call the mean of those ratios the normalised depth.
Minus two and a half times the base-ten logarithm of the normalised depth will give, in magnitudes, -0.018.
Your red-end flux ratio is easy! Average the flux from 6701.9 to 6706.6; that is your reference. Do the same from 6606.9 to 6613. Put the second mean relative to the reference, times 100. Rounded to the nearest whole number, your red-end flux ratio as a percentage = 99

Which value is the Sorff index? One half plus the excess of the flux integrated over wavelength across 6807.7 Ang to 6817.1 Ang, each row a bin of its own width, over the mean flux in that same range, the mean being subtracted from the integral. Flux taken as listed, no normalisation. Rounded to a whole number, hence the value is 108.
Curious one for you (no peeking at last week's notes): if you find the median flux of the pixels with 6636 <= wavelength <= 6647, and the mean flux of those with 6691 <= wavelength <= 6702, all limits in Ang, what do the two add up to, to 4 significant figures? 26.57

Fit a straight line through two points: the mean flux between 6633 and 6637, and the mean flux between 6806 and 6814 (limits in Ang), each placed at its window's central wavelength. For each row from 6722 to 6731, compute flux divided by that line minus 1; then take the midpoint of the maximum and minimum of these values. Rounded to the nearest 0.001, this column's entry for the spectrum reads -0.024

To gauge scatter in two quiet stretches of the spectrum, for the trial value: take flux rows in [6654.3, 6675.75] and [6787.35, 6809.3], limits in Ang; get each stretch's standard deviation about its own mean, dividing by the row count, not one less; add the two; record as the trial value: 0.58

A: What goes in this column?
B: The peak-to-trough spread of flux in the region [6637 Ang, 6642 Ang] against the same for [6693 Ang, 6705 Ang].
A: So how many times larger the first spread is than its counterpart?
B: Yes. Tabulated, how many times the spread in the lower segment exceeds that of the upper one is 0.85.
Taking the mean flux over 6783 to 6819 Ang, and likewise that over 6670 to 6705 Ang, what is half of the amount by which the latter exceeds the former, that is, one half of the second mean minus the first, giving 0.23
